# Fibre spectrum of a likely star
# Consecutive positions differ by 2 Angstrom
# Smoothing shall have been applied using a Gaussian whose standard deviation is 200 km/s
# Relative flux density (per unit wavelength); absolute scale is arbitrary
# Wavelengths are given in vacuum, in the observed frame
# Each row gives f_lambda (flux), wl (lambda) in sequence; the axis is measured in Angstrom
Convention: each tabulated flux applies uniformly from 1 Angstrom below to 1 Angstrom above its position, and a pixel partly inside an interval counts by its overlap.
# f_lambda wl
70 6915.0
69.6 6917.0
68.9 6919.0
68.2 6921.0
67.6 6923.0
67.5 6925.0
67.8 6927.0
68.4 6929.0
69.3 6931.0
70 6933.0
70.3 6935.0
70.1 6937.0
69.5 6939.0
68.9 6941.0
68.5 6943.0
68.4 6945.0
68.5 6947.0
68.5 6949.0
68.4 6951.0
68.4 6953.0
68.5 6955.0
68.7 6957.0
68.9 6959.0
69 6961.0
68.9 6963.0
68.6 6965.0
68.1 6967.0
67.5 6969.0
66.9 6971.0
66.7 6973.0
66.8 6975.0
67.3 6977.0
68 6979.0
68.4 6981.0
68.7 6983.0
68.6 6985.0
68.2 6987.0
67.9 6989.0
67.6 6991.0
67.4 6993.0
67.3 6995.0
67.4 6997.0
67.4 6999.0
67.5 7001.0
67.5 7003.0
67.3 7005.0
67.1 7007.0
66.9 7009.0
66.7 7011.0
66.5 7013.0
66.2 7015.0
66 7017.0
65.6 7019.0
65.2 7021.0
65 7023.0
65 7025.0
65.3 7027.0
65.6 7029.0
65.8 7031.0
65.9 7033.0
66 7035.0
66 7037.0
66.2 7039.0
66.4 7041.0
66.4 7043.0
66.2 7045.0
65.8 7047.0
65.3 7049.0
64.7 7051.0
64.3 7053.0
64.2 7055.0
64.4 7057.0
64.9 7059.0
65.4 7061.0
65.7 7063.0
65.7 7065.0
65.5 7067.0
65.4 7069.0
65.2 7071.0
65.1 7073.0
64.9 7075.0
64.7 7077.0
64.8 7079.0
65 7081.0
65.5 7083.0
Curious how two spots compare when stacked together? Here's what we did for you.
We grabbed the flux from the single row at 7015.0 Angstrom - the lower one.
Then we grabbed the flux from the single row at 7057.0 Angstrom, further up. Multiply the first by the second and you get 4263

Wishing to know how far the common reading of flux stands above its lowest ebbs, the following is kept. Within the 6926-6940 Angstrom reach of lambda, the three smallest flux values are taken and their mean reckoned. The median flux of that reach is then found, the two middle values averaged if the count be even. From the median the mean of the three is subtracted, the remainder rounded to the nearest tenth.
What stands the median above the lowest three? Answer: 1.0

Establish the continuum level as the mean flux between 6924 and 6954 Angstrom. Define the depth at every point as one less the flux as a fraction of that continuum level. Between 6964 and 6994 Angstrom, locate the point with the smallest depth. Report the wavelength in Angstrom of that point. 6983.0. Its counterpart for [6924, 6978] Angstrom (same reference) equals 6935.0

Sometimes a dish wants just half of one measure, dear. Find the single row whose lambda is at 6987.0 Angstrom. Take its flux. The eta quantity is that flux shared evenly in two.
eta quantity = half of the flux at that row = 34.1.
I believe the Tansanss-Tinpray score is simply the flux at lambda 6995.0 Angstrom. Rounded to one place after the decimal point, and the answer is 67.3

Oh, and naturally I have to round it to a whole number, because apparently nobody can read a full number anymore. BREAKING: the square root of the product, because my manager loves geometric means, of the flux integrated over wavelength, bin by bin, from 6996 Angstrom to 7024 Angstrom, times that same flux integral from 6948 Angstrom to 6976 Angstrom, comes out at 1886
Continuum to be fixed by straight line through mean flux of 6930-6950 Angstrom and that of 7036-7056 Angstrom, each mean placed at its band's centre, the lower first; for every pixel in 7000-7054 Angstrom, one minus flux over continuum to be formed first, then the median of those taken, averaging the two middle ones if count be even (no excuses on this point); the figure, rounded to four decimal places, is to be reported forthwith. 0.0015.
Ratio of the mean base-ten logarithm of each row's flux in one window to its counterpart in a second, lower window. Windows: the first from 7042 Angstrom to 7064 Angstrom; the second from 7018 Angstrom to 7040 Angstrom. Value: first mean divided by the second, 0.999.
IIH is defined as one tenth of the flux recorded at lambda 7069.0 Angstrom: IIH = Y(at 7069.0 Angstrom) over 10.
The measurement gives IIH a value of 6.54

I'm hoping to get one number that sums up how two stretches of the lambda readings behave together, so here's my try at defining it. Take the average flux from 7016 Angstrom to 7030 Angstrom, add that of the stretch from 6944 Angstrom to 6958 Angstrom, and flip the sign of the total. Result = -134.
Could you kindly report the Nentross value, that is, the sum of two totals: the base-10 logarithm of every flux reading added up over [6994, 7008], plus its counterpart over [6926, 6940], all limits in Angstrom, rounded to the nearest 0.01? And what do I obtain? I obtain 25.69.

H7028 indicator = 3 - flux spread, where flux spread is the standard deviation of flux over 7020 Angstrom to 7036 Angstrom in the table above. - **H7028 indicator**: 2.6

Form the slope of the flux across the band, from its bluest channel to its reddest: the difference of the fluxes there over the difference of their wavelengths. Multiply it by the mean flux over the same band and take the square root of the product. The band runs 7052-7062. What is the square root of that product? 3.0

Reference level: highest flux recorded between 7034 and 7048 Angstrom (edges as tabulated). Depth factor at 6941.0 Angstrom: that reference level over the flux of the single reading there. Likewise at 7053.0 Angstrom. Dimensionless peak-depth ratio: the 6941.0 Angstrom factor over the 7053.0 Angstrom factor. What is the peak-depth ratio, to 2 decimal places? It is 0.93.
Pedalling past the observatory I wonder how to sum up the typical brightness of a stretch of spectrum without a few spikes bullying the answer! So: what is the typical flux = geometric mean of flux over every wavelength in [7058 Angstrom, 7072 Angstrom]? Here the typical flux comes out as 65.4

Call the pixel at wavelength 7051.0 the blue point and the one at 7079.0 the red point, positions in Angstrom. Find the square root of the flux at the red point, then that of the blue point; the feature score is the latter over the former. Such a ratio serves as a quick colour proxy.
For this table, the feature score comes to 1.00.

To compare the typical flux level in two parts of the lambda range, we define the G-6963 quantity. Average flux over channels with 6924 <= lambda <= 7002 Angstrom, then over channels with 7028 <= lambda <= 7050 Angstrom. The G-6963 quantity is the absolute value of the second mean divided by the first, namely 0.966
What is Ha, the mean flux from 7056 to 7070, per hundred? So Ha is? 0.653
